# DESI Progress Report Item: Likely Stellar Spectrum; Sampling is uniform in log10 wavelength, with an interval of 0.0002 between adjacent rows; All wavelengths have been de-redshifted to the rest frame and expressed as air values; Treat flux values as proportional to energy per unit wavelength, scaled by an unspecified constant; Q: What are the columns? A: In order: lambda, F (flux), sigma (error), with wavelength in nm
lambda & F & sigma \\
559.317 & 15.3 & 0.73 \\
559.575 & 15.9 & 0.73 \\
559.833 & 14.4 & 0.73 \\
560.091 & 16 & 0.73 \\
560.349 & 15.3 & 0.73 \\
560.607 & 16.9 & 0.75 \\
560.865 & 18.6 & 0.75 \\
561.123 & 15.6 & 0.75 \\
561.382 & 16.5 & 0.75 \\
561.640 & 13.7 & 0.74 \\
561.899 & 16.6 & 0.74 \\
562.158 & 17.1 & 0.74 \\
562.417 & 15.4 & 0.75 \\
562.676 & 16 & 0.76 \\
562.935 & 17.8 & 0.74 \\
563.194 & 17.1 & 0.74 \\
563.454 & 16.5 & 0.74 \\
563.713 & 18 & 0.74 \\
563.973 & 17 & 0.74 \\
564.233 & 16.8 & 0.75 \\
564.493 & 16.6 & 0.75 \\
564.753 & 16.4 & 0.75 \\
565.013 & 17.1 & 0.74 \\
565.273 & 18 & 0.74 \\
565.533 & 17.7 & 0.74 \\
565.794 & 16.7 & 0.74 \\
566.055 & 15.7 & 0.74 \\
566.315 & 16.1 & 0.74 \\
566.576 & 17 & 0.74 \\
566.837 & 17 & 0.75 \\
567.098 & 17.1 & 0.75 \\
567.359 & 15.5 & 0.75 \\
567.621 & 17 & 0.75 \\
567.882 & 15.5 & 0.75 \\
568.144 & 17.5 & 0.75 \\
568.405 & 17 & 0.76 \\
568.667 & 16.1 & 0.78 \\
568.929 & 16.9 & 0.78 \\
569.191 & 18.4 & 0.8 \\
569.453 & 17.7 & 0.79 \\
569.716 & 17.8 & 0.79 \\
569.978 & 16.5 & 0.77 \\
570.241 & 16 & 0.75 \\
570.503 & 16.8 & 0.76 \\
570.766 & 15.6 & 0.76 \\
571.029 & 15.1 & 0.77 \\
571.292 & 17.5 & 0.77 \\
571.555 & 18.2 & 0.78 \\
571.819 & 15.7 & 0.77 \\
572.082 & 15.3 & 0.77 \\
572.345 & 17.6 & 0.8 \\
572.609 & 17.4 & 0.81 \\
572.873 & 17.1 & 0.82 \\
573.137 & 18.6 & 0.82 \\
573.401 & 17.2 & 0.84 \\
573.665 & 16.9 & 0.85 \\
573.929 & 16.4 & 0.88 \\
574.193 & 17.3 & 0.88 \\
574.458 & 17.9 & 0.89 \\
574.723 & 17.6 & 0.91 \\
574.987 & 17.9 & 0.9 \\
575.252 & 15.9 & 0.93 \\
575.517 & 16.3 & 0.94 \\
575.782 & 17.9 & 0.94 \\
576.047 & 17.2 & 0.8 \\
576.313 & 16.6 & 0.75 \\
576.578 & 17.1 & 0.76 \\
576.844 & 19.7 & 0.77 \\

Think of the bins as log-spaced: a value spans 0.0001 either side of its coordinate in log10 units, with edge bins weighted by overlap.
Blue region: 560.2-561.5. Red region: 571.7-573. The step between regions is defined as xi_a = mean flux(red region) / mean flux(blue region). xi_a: 1.00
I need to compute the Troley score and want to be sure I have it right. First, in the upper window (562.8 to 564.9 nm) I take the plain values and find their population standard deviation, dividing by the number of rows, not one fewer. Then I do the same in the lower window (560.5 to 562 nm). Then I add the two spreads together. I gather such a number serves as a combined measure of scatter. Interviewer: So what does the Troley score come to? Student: 2.03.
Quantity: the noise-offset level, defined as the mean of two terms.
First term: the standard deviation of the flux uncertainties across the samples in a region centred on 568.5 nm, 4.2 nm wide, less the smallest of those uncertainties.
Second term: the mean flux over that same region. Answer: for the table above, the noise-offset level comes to 8.07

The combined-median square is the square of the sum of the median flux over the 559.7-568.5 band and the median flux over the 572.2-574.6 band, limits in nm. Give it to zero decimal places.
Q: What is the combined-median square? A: 1159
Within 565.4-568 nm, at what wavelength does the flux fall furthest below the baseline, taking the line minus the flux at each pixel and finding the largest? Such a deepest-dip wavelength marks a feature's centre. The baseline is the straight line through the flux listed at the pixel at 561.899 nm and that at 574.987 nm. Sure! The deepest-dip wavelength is 567.882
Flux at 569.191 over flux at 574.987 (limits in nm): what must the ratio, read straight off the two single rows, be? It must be 1.03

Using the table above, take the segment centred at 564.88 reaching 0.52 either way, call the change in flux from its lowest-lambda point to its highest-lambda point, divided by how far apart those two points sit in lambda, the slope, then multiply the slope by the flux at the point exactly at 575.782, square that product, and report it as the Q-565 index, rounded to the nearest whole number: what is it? 1032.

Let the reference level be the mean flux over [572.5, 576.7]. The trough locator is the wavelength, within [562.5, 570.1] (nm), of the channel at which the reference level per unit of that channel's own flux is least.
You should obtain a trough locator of 569.191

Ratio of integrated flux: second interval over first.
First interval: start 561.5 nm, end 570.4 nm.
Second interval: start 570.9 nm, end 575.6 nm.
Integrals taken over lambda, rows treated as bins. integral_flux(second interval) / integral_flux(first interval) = 0.54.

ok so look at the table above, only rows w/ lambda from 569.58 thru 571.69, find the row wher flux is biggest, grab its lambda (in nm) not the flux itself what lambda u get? 571.555 nm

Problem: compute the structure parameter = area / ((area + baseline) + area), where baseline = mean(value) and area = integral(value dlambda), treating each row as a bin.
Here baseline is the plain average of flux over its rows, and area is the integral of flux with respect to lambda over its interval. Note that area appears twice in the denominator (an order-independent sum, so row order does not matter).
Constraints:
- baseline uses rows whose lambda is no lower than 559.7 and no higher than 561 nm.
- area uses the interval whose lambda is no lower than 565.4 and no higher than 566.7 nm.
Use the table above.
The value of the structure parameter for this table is 0.364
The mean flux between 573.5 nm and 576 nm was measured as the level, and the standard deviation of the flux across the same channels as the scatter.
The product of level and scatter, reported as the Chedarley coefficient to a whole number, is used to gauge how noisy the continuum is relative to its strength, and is 13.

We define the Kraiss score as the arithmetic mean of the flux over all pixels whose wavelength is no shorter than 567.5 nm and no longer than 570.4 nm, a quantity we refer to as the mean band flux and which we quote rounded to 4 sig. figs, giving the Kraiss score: 16.95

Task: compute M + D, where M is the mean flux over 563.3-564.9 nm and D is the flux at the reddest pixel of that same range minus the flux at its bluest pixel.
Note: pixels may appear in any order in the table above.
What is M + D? 16.8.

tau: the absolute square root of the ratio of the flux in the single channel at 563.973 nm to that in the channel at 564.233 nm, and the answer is 1.01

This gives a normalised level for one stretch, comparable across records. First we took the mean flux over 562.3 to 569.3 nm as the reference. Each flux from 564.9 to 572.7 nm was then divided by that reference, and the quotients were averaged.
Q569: 1.00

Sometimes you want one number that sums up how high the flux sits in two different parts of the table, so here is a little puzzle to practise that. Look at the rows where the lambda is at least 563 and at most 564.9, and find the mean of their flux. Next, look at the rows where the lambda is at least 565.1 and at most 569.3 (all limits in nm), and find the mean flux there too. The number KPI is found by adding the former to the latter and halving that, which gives 16.9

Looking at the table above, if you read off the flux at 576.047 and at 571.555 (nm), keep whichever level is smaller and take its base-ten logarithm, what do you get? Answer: 1.24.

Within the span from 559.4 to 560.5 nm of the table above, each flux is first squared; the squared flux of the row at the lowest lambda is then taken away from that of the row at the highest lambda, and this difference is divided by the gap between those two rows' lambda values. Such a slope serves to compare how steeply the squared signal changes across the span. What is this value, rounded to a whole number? -24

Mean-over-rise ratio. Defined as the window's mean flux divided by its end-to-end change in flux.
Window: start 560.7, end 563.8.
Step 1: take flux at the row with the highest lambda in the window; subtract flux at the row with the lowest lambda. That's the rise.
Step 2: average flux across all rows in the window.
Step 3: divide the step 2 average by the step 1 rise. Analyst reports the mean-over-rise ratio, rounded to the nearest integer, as -28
